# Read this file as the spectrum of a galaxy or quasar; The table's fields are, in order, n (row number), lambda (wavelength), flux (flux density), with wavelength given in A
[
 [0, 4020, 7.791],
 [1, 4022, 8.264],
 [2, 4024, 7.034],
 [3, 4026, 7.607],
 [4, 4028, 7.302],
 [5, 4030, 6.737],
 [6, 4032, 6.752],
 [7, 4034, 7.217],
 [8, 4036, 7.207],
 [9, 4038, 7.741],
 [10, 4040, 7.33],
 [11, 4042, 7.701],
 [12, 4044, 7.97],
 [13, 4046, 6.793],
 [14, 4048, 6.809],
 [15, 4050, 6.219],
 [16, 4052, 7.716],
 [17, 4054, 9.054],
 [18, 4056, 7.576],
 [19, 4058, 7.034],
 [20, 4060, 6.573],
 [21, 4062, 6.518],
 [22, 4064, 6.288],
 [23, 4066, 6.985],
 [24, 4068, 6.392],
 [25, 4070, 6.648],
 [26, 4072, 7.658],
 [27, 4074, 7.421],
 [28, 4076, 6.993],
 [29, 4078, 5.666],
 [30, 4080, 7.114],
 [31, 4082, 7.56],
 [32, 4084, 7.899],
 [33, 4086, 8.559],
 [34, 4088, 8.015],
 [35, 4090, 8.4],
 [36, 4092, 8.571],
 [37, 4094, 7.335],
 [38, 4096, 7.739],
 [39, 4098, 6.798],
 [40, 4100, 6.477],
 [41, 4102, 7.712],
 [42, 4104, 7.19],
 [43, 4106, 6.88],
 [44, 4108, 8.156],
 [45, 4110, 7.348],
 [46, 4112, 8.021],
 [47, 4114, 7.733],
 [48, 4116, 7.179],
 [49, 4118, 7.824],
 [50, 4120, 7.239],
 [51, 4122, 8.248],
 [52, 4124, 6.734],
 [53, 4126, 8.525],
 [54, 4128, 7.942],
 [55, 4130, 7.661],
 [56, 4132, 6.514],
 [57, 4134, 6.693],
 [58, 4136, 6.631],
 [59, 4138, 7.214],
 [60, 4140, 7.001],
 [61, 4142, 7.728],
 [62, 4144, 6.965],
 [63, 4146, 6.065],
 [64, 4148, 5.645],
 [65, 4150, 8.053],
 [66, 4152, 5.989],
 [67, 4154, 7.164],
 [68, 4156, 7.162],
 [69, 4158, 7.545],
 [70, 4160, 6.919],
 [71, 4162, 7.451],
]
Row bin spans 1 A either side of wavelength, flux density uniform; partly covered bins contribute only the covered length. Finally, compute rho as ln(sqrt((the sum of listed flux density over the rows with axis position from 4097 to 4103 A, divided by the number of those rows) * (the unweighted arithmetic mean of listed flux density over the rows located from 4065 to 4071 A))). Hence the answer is 1.92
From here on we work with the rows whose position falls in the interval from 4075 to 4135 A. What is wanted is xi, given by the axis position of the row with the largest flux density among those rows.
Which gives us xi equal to 4092 A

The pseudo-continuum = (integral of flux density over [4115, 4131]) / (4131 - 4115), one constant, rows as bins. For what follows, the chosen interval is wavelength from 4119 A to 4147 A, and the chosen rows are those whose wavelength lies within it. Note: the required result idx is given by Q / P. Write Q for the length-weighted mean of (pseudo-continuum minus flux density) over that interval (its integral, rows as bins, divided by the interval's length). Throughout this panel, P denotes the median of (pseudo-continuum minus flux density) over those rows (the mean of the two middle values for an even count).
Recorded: 0.79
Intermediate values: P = 0.6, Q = 0.44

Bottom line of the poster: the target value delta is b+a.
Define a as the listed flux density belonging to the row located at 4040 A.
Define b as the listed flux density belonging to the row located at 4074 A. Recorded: 14.8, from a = 7.33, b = 7.421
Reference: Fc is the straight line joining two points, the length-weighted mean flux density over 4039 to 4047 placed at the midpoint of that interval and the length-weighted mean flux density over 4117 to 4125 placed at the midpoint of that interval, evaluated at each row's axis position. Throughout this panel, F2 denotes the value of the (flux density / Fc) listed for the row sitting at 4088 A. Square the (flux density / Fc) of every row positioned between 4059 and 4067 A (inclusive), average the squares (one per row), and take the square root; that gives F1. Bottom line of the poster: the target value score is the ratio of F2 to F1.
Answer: 1.21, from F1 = 0.88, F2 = 1.07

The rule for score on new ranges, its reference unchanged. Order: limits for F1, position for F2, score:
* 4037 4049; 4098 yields 0.91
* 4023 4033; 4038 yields 1.09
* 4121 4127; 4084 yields 1.01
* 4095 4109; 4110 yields 1.01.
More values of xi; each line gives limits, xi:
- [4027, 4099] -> 4054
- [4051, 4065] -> 4054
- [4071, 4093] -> 4092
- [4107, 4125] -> 4122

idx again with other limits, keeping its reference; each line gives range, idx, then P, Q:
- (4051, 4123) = 0.93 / 0.3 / 0.27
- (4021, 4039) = 0.78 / 0.5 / 0.35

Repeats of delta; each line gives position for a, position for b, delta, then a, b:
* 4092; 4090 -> 17.0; 8.571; 8.4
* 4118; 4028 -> 15.1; 7.824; 7.302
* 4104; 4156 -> 14.4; 7.19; 7.162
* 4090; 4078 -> 14.1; 8.4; 5.666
